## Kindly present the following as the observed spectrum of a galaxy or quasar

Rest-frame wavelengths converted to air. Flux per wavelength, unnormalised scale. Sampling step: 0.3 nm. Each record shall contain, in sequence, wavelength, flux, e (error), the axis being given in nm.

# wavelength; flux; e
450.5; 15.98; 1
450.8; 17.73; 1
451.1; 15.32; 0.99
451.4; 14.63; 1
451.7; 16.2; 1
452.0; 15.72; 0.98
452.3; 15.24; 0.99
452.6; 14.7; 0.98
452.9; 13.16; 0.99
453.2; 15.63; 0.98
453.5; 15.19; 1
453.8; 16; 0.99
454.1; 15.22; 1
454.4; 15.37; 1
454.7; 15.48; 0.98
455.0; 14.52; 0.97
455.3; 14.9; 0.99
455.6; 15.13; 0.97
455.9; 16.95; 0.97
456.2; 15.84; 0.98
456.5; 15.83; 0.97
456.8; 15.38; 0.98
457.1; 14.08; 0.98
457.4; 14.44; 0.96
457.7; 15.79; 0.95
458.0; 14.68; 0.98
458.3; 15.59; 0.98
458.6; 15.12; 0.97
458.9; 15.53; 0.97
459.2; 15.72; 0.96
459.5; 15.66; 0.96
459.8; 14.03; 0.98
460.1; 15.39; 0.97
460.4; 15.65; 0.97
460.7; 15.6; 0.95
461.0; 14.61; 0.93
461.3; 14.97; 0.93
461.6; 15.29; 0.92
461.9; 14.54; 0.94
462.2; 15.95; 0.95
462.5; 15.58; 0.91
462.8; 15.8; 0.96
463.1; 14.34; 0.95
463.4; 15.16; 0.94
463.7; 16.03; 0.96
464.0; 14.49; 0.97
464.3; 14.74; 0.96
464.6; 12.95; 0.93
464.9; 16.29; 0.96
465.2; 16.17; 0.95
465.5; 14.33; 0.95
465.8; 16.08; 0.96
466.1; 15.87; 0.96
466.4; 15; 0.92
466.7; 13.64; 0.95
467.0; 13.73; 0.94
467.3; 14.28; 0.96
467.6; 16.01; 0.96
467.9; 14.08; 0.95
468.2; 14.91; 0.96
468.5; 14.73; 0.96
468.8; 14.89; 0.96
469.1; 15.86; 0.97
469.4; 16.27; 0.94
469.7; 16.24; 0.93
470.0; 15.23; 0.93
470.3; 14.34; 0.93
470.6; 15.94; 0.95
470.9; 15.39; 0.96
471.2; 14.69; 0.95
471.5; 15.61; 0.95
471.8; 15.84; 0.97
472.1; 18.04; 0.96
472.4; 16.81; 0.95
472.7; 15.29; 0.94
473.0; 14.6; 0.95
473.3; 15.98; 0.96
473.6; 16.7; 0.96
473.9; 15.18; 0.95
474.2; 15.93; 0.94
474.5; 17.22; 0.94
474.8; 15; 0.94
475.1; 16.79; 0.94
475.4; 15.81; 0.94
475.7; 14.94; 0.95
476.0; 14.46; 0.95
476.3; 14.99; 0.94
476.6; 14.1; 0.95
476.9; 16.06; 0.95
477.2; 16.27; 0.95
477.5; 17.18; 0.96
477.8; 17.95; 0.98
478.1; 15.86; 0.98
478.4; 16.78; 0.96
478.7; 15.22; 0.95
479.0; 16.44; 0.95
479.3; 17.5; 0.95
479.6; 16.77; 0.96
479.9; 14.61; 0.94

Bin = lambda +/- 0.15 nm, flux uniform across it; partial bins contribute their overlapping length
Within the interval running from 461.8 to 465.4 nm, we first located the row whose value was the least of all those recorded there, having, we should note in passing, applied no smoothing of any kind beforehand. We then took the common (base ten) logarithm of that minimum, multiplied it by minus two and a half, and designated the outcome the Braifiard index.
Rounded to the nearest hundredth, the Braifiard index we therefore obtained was -2.78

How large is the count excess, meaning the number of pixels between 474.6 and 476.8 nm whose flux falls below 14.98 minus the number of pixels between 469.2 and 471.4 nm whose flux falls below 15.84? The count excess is -1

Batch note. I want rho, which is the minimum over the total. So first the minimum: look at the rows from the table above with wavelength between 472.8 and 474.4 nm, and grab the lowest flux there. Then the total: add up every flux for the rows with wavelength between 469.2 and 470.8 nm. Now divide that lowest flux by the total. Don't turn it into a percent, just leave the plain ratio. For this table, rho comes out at 0.187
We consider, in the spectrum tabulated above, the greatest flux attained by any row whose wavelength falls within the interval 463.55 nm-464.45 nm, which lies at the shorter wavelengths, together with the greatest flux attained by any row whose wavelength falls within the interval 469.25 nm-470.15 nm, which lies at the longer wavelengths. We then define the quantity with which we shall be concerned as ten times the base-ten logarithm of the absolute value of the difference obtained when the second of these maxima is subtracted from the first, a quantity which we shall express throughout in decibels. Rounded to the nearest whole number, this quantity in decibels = -6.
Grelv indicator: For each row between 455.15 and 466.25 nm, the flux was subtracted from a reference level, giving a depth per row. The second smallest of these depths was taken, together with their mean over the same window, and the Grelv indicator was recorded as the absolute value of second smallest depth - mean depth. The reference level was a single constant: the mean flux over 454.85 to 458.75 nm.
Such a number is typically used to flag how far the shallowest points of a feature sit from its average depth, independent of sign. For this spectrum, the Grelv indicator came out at 1.0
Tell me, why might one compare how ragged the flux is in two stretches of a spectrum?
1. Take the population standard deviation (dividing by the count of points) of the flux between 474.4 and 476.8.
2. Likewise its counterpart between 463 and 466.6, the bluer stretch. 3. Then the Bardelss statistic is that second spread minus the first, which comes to -0.06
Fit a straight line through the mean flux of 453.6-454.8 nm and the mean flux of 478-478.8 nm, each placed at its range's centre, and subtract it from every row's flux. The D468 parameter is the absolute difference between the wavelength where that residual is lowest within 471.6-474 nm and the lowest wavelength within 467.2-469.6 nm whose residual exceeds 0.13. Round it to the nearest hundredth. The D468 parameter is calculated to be 5.40 nm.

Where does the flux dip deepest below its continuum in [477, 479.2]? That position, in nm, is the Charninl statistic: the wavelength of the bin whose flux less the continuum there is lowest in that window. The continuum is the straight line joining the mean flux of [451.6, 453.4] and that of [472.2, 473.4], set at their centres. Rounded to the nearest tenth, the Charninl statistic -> 478.7 nm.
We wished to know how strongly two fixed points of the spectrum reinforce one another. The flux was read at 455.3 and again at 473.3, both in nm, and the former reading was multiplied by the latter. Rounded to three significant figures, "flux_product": 238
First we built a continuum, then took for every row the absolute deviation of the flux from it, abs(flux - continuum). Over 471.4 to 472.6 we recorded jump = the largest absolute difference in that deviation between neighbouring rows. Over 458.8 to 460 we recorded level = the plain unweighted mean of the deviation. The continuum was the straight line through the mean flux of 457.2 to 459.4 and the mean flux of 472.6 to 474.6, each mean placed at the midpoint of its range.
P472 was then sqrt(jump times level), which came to 1.1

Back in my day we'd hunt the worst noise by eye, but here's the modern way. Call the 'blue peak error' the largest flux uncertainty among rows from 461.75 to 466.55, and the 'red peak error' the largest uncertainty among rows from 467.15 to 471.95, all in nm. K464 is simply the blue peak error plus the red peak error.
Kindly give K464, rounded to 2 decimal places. 1.94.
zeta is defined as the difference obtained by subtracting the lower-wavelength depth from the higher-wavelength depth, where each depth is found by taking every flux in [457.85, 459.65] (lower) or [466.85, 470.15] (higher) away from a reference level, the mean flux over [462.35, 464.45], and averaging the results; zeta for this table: 0.3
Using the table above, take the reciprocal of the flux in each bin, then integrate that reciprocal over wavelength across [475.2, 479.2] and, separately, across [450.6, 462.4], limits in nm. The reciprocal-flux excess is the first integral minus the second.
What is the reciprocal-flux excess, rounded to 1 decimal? -0.5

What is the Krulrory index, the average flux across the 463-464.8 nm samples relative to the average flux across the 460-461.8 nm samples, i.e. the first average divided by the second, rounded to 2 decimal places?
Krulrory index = 0.96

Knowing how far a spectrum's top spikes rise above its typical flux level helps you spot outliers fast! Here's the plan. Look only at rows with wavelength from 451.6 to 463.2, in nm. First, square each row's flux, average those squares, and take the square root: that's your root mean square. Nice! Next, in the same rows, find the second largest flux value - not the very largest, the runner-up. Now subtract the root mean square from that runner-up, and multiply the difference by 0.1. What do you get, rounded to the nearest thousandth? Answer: 0.093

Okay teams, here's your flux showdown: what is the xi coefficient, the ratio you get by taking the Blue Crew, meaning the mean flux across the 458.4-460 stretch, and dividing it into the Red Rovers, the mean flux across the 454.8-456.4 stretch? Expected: 1.02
